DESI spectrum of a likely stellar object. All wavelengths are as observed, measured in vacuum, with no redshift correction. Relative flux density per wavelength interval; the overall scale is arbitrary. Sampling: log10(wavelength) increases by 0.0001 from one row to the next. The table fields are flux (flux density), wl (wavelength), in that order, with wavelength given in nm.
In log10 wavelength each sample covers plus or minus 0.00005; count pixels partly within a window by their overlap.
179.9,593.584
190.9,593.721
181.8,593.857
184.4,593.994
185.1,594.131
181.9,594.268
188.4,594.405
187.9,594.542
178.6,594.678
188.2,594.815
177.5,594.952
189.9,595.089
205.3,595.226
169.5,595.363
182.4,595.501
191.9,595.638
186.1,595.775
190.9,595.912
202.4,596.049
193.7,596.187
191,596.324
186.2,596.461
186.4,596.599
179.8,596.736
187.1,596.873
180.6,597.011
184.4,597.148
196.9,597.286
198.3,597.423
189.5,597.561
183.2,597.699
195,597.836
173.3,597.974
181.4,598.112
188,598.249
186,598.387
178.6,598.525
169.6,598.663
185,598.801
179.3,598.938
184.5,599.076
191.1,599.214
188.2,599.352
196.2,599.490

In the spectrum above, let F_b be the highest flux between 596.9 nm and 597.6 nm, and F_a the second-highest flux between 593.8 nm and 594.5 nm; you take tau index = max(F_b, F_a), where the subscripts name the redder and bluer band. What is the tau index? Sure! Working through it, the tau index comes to 198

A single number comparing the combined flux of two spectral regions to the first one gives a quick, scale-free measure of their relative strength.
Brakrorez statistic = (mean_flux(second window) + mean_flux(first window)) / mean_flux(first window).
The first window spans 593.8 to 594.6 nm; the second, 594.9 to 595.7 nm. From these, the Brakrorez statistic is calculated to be 2.01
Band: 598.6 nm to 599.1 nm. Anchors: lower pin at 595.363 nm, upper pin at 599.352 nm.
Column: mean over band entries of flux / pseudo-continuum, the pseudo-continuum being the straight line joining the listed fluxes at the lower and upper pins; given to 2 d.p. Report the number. 0.97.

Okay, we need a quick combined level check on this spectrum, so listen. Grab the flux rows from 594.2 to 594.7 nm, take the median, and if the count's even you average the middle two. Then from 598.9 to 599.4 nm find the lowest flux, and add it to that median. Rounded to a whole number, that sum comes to 364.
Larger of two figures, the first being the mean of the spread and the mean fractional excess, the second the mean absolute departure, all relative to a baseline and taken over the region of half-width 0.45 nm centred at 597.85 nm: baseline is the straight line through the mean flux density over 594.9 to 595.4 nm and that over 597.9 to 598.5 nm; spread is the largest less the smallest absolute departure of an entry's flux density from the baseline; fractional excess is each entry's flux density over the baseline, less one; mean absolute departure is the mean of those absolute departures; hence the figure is 7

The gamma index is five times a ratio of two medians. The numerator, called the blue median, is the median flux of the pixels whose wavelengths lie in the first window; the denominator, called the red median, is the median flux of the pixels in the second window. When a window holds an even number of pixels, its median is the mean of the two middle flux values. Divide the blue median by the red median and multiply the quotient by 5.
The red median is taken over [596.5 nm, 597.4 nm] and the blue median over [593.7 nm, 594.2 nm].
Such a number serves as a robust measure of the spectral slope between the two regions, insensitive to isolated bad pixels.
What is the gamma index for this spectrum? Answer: 4.98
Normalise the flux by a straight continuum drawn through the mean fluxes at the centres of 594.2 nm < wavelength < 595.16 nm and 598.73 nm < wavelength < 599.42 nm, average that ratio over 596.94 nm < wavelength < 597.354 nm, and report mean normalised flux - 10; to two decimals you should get -8.99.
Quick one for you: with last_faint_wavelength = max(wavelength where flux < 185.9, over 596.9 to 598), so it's 597.974 nm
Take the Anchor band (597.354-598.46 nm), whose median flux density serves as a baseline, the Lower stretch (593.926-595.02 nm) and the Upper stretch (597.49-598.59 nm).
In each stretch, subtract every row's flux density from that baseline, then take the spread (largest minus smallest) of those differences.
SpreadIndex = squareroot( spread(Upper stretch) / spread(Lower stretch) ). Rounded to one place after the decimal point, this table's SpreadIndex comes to 1.4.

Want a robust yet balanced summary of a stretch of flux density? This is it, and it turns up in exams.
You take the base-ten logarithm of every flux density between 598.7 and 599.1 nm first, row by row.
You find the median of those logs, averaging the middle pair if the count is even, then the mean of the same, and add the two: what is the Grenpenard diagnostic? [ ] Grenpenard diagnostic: 4.53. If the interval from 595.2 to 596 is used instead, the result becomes 4.55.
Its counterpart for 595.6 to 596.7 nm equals 4.56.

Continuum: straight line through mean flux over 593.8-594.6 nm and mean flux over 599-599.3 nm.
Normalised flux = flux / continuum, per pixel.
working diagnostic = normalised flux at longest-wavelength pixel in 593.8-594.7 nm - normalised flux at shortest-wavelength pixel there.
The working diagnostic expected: -0.02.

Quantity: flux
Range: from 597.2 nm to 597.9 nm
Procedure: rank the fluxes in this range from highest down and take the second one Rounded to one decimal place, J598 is 196.9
